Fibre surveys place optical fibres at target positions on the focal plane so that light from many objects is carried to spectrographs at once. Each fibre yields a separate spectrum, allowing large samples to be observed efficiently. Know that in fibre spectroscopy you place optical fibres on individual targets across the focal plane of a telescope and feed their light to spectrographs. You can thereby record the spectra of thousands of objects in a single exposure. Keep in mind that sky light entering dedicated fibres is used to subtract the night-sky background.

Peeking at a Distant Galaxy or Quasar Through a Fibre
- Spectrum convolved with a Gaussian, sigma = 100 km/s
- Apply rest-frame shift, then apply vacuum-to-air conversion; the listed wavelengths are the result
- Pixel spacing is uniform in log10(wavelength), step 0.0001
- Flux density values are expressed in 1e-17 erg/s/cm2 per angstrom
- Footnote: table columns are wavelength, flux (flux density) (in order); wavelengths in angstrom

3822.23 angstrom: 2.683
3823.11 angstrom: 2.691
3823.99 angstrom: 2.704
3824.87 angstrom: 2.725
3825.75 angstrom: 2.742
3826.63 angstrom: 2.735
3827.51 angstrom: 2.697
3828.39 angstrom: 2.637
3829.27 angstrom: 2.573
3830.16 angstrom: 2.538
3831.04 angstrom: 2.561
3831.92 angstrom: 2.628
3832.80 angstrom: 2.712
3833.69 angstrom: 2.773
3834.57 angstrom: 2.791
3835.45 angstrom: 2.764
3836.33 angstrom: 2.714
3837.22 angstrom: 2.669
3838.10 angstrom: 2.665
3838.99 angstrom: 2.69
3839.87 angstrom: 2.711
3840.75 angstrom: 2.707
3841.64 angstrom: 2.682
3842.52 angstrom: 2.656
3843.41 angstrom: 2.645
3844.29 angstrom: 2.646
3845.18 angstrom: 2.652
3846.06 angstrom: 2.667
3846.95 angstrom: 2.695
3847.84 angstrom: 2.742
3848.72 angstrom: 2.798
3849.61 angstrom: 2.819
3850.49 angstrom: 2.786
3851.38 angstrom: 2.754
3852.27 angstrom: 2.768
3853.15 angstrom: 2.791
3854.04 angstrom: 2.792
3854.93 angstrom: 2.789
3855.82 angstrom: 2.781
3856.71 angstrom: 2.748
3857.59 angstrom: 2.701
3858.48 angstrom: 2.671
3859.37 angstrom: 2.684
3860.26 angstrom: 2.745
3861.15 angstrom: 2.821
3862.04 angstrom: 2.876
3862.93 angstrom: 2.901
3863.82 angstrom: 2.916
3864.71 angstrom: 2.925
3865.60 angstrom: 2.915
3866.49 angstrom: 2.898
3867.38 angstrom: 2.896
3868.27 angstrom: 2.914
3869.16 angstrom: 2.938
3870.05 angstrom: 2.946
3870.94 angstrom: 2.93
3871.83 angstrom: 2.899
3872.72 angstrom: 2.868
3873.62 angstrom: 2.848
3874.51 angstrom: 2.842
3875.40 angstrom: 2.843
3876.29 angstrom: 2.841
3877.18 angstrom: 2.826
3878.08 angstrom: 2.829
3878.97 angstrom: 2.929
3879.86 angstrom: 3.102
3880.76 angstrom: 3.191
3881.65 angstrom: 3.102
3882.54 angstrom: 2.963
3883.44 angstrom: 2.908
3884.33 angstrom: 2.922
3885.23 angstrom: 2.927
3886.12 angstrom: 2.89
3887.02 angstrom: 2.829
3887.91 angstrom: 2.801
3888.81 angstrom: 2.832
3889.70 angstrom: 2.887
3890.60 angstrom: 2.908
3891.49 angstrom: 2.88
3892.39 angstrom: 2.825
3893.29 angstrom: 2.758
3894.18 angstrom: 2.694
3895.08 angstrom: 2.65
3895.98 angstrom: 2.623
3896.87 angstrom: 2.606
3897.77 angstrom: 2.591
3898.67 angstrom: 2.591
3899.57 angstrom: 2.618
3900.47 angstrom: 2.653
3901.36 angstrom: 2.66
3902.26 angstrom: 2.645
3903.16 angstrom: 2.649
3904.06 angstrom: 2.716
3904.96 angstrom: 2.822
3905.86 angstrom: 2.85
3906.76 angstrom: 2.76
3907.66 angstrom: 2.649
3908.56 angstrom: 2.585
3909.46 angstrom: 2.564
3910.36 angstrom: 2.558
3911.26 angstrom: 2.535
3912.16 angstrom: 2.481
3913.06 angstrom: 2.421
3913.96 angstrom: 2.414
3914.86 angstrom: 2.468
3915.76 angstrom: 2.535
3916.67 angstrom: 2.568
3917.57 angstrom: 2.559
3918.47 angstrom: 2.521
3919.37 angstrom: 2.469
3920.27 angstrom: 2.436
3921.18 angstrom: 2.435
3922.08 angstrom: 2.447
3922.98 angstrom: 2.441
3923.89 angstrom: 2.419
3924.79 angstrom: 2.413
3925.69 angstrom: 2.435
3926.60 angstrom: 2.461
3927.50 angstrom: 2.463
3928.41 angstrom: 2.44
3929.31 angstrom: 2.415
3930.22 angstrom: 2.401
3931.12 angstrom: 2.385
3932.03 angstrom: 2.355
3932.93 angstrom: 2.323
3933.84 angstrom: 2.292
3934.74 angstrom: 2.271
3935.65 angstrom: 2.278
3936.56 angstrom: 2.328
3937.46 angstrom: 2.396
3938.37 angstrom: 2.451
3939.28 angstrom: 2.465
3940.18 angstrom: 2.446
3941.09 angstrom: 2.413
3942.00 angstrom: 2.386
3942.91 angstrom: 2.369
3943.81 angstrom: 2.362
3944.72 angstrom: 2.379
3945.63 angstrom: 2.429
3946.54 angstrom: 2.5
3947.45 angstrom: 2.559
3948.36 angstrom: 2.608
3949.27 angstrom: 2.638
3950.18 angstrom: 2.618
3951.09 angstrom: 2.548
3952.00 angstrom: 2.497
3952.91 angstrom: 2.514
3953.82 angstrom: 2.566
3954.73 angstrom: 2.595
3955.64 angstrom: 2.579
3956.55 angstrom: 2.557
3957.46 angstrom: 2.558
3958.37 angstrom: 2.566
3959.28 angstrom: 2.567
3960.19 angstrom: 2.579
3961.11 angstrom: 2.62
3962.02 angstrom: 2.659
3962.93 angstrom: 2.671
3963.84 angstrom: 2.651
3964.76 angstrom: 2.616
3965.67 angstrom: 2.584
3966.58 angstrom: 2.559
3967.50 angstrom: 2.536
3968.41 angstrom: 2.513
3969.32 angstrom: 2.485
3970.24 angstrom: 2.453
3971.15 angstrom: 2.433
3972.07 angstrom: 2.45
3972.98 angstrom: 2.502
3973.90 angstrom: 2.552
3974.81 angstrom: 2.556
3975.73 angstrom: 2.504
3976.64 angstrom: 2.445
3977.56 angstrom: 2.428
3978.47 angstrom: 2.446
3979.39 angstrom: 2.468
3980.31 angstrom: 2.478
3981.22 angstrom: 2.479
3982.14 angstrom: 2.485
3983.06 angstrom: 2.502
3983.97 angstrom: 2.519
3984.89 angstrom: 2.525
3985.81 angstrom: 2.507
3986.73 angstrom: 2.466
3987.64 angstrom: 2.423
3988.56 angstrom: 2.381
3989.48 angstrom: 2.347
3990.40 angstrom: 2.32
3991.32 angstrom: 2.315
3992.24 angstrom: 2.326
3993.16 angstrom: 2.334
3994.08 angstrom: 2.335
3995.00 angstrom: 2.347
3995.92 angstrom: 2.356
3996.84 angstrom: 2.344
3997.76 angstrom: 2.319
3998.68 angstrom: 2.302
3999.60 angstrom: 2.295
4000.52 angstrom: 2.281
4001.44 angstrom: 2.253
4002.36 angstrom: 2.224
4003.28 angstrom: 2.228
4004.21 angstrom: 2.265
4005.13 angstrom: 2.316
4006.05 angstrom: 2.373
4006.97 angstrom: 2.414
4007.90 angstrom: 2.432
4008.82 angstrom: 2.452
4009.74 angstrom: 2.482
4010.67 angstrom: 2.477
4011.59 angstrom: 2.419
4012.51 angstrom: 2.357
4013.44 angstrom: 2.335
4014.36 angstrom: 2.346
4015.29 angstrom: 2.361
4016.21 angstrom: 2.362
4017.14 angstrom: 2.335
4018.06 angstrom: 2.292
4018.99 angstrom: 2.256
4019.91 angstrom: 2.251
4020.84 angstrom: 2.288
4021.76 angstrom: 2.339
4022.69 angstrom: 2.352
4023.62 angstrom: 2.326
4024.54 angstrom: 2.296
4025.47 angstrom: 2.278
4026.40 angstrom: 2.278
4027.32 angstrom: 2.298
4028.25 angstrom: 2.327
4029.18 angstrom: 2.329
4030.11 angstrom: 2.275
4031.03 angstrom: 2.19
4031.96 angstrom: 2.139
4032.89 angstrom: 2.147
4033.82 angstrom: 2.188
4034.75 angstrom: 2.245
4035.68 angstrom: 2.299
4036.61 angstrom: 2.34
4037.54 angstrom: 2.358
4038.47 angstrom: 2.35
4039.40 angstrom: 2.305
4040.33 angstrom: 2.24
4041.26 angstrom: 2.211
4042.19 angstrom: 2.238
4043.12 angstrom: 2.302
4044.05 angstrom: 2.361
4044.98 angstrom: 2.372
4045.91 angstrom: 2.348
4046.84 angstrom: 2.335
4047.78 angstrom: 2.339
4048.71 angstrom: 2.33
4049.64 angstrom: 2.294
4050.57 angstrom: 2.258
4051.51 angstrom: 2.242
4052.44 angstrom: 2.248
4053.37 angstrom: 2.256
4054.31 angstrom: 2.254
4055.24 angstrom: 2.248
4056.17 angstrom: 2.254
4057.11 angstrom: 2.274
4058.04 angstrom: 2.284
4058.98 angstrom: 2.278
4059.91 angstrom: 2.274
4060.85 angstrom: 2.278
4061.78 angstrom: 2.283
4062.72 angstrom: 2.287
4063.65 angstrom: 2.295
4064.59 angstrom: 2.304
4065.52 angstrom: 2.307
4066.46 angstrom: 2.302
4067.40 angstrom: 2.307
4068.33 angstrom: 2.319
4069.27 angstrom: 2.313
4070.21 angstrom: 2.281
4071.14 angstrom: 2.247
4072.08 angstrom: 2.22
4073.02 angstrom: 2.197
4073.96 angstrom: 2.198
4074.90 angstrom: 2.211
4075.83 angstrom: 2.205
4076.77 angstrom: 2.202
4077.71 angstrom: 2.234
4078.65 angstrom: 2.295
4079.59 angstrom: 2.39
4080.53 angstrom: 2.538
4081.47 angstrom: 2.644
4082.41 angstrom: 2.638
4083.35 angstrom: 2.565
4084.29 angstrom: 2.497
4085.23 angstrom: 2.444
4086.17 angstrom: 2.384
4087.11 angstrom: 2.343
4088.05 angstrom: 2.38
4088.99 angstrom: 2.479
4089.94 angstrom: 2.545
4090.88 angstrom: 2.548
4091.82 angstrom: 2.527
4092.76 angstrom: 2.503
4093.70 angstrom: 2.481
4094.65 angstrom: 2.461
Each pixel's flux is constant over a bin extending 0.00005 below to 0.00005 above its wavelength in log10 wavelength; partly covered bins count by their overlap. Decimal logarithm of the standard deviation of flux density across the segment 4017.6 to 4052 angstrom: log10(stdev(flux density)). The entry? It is -1.2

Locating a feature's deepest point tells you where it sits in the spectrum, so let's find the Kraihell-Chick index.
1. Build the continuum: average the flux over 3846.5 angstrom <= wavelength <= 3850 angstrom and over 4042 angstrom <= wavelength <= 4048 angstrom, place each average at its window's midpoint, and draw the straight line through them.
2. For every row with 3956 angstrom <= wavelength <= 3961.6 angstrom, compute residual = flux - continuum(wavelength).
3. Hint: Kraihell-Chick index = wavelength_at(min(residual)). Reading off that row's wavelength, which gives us 3956.55 angstrom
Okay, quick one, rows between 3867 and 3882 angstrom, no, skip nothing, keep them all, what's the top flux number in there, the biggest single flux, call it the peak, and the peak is 3.191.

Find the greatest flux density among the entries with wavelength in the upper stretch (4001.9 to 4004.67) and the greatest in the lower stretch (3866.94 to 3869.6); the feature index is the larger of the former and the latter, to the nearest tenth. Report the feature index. 2.9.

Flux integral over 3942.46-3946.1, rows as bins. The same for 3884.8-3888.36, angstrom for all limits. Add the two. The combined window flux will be 18.9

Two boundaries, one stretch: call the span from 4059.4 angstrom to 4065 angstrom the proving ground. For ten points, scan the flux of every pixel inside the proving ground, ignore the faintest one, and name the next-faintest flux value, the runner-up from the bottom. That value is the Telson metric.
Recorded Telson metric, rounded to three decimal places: 2.278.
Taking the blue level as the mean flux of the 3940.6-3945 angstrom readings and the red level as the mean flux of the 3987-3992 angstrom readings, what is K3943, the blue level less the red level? 0.0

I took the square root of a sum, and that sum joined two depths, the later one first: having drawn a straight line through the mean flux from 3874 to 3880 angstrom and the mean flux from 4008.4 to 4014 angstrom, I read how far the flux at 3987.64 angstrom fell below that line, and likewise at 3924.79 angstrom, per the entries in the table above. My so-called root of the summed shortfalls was 0.62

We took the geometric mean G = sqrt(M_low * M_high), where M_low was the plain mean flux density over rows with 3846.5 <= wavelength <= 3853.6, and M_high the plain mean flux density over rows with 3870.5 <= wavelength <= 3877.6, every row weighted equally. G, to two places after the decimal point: 2.82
